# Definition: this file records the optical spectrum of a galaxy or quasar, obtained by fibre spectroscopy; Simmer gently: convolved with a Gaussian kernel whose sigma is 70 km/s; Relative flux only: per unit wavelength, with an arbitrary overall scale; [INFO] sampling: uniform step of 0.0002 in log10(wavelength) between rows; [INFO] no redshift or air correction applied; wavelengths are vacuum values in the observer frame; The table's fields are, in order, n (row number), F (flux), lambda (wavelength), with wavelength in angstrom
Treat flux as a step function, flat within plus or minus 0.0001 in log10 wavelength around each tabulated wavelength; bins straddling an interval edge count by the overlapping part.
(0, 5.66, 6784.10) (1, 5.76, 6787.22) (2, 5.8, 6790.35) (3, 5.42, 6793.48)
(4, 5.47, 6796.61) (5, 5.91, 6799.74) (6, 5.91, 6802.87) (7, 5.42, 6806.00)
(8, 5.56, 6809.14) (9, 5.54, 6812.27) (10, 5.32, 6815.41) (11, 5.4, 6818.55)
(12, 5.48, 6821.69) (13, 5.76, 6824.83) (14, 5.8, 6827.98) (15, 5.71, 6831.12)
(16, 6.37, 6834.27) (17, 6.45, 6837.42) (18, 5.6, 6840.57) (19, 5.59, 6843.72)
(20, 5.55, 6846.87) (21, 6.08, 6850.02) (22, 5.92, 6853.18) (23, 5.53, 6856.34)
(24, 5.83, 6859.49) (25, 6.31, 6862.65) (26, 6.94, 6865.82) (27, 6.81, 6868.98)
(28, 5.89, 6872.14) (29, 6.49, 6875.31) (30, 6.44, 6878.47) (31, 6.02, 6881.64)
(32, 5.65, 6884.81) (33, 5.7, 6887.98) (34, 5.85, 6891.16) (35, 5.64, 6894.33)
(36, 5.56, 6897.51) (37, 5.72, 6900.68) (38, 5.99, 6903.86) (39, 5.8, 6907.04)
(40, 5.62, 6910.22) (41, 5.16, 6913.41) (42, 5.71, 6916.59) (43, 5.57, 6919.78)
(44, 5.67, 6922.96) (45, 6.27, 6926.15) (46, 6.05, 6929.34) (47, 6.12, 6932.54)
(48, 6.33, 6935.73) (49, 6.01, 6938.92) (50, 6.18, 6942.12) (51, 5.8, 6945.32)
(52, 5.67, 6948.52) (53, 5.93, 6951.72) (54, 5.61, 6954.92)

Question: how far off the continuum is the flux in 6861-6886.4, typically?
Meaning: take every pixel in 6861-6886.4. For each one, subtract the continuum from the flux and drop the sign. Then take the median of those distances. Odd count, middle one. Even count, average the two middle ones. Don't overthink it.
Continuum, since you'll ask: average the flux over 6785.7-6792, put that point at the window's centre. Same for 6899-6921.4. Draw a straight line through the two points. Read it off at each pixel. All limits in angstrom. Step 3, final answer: 0.68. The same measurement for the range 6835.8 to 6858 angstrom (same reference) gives 0.18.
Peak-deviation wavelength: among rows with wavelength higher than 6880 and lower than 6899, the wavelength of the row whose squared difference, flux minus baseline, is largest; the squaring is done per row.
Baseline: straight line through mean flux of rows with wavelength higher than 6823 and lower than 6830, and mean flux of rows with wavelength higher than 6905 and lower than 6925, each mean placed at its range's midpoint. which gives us 6881.64 angstrom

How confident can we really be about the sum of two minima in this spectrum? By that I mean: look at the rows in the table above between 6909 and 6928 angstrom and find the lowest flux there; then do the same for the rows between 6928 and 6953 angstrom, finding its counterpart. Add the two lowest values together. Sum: 10.8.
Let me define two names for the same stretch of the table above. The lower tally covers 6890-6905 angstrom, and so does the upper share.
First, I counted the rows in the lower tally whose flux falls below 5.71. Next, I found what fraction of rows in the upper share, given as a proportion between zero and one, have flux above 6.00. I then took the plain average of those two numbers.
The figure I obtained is 1.0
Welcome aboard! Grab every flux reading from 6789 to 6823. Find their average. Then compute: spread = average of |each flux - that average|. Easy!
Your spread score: 0.17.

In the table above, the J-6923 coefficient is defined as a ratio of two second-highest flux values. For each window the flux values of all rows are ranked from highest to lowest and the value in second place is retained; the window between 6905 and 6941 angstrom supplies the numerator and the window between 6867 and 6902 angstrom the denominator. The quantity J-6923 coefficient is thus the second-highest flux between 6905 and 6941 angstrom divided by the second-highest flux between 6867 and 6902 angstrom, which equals 0.97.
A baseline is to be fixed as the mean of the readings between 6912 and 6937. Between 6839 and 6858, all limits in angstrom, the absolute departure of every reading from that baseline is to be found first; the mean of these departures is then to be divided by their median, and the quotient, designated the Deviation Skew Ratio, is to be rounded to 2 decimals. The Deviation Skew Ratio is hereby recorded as 0.91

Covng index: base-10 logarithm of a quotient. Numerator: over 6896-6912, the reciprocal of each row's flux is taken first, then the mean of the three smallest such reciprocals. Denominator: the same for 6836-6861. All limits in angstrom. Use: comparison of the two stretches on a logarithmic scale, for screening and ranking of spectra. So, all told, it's 0.02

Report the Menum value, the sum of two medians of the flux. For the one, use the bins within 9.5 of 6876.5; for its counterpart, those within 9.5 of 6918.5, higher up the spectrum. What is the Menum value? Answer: 11.9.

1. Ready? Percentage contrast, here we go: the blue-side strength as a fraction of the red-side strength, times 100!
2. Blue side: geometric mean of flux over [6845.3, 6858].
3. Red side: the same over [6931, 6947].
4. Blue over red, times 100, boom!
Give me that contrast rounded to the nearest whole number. 95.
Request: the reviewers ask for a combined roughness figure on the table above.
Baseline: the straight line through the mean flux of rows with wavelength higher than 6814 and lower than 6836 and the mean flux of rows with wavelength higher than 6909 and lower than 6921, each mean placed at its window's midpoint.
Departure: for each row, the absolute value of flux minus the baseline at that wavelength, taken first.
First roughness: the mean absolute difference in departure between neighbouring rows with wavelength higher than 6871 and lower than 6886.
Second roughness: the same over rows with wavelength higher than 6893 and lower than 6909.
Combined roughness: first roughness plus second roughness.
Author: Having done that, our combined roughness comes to 0.53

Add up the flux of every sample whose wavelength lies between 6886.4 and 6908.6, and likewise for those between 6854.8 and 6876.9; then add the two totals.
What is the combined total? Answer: 84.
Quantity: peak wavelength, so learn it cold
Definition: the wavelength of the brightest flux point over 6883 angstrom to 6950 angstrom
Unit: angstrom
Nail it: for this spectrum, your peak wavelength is 6935.73 angstrom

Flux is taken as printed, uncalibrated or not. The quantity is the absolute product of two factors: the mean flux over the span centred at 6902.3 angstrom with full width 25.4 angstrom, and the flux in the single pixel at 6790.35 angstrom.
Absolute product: 32.9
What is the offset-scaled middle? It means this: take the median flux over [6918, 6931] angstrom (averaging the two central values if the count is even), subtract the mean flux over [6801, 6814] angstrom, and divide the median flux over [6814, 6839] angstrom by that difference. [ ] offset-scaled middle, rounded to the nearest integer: 23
